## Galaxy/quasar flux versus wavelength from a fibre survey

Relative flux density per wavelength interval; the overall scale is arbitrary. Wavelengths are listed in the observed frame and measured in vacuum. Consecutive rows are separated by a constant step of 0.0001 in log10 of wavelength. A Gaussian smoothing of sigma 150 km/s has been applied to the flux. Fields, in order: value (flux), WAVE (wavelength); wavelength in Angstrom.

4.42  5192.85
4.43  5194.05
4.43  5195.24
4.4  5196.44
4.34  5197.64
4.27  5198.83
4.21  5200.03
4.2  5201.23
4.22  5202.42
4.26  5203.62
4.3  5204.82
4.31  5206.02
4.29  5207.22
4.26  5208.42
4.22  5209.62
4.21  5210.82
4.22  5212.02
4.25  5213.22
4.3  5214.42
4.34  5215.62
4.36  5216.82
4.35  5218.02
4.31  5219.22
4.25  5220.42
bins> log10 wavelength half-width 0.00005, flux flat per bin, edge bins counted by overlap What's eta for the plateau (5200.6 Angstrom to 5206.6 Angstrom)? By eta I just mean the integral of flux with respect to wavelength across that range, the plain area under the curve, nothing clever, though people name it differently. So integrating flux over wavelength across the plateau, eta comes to 25.5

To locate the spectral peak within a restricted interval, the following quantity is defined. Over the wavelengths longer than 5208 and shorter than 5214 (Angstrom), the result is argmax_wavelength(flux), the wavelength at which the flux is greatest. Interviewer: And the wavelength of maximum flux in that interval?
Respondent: 5208.42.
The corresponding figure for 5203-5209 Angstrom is 5206.02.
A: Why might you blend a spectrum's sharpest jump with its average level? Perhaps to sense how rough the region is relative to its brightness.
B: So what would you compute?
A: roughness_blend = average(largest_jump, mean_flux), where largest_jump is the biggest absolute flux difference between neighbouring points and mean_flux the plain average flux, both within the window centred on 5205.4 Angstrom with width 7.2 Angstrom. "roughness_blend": 2.16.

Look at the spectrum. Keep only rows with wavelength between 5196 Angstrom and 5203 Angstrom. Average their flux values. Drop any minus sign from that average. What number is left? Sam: 4.27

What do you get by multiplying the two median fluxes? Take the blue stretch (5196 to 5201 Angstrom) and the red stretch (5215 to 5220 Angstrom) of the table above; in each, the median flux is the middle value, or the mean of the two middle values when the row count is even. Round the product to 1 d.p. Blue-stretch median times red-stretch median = 18.7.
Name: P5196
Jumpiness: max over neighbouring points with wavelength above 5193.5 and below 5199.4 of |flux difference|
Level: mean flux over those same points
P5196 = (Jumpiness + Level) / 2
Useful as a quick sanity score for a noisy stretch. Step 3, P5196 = 2.22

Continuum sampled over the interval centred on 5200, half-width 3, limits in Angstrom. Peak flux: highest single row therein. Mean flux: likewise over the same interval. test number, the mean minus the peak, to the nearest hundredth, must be -0.09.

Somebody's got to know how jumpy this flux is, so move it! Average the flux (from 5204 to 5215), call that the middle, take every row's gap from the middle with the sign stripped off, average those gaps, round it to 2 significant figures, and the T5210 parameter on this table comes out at 0.034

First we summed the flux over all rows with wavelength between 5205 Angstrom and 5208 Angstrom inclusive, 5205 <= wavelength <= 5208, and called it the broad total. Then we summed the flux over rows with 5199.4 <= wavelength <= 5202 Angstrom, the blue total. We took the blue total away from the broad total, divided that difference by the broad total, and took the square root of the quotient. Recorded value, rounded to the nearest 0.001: 0.149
